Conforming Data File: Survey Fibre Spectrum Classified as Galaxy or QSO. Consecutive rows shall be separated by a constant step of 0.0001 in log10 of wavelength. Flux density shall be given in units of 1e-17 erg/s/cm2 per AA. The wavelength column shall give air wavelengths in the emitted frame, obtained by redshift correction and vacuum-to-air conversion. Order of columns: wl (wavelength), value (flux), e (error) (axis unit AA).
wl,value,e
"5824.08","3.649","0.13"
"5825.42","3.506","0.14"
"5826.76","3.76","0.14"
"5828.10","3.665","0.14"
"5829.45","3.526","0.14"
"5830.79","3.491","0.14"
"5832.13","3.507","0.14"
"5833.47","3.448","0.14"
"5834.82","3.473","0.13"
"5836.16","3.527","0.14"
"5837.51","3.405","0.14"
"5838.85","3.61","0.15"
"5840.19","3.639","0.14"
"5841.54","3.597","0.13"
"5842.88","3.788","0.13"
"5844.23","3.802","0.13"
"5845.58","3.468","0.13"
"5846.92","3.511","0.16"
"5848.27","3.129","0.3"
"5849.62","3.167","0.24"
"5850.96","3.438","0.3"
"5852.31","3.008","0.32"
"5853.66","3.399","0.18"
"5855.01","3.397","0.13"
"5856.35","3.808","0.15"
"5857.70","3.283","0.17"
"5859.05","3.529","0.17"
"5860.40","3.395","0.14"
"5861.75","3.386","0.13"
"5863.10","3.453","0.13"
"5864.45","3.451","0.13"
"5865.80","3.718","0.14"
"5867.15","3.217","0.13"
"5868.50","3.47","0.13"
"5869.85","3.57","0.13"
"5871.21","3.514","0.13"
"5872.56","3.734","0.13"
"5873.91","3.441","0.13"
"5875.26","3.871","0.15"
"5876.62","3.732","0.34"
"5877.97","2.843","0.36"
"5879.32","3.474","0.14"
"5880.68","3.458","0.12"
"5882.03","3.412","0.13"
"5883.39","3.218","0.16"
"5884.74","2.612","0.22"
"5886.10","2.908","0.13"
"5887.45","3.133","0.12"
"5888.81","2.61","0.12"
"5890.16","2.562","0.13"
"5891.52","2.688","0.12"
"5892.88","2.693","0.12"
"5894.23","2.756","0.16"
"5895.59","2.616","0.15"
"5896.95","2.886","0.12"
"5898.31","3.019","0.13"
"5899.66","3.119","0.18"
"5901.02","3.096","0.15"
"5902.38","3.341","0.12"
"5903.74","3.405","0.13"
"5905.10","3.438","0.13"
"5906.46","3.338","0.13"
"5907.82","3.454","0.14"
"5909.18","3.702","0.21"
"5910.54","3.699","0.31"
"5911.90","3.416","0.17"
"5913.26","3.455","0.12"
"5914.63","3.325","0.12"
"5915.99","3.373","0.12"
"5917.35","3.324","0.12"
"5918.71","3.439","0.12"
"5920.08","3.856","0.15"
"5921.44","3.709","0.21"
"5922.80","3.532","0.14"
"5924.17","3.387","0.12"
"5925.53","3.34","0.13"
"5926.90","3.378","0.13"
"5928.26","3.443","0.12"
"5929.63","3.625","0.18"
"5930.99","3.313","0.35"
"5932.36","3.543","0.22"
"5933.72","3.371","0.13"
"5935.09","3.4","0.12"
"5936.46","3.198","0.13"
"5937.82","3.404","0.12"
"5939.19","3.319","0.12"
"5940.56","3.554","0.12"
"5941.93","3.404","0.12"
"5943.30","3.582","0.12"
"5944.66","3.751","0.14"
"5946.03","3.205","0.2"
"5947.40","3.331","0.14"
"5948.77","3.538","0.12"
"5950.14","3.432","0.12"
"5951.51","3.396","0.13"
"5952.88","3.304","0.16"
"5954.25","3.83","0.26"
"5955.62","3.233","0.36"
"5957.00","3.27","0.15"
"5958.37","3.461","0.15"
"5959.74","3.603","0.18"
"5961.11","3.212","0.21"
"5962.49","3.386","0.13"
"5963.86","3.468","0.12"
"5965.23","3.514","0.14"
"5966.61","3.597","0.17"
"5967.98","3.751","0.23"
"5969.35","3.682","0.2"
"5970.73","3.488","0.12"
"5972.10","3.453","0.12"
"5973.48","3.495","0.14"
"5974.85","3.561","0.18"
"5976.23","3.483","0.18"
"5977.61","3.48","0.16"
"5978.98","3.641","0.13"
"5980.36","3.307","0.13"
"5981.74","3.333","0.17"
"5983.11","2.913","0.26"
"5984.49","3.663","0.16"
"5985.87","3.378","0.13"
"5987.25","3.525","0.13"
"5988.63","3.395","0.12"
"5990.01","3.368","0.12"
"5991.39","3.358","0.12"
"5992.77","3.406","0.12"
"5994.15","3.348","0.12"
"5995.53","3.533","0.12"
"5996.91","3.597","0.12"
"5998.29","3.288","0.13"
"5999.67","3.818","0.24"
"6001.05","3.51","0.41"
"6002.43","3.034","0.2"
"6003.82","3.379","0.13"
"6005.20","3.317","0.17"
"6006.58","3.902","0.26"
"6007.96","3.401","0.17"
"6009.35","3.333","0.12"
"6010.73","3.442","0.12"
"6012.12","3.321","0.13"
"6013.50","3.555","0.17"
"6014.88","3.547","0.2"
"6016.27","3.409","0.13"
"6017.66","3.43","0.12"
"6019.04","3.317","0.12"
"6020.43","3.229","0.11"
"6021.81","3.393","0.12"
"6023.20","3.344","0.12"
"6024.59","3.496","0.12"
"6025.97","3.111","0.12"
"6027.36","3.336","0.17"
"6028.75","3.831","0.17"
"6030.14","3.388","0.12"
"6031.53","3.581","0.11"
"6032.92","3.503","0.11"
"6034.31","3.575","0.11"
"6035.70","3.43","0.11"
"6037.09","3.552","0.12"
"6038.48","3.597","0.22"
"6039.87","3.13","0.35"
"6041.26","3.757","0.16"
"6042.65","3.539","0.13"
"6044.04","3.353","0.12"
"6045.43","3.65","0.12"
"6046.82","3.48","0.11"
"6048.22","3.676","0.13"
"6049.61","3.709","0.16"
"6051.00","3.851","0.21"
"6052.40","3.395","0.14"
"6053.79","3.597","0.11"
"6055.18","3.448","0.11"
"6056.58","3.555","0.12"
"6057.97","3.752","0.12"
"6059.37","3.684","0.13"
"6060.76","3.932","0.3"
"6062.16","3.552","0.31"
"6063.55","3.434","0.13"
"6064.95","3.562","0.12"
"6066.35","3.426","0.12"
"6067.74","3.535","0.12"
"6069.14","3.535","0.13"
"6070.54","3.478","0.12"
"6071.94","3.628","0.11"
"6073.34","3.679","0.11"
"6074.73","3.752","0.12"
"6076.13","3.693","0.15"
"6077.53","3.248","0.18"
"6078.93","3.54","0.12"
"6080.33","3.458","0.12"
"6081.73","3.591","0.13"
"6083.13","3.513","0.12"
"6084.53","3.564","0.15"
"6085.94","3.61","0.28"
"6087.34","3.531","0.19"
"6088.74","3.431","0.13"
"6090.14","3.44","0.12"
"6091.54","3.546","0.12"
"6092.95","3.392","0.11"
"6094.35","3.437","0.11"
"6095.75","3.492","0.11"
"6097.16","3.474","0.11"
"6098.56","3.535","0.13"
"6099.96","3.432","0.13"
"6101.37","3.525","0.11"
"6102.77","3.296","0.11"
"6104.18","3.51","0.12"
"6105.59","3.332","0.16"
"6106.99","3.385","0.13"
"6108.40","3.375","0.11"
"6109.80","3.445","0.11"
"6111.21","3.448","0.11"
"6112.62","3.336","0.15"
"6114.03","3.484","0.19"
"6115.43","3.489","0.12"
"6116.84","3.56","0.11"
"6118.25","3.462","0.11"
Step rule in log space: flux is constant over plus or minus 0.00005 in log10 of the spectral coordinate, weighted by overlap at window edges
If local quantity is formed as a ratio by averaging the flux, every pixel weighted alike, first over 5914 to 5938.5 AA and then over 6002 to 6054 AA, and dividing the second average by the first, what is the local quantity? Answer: 1.008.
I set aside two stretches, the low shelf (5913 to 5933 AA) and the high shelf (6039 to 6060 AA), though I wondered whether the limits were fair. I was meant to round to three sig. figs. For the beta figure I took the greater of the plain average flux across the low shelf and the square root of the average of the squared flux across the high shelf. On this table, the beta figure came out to 3.58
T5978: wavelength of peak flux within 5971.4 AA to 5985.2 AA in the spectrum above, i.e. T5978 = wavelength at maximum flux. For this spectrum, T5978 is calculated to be 5984.49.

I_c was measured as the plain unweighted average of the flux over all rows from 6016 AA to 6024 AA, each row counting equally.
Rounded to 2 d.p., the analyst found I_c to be 3.35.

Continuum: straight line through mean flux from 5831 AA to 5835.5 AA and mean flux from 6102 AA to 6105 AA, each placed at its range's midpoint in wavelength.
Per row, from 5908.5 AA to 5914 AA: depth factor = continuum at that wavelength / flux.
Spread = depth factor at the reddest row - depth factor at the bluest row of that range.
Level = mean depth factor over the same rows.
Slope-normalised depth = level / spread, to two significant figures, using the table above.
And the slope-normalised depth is 15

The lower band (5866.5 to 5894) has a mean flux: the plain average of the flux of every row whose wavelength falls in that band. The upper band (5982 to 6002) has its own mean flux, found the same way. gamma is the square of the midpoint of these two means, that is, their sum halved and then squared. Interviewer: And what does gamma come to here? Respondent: 11.0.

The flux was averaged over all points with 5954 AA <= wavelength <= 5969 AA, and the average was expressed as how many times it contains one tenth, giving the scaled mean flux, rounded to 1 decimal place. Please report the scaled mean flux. 34.8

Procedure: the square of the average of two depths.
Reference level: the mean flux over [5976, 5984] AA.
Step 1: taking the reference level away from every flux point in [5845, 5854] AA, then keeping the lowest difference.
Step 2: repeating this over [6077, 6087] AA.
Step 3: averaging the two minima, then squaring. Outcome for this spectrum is 0.05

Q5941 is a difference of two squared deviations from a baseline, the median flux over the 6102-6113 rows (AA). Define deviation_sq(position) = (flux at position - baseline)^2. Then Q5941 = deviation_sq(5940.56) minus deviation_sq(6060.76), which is -0.27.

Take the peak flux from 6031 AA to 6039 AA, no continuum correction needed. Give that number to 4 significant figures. 3.597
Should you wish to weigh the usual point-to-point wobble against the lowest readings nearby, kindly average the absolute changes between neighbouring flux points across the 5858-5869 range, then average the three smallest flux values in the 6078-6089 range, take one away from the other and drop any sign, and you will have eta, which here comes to 3.29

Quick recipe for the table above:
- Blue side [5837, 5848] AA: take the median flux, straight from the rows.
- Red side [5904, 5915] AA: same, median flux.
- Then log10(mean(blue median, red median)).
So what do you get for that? 0.547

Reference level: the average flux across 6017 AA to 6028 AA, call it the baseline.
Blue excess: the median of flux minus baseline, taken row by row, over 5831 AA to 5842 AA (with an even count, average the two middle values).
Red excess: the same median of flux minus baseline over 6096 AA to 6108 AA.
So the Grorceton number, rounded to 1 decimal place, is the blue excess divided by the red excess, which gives 1.5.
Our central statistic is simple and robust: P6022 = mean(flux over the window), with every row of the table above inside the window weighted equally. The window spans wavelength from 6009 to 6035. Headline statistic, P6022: 3.43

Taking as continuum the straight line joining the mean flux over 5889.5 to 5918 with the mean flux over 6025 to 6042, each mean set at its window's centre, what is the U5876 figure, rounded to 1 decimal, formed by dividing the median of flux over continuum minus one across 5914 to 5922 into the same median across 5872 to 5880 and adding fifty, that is 52.5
